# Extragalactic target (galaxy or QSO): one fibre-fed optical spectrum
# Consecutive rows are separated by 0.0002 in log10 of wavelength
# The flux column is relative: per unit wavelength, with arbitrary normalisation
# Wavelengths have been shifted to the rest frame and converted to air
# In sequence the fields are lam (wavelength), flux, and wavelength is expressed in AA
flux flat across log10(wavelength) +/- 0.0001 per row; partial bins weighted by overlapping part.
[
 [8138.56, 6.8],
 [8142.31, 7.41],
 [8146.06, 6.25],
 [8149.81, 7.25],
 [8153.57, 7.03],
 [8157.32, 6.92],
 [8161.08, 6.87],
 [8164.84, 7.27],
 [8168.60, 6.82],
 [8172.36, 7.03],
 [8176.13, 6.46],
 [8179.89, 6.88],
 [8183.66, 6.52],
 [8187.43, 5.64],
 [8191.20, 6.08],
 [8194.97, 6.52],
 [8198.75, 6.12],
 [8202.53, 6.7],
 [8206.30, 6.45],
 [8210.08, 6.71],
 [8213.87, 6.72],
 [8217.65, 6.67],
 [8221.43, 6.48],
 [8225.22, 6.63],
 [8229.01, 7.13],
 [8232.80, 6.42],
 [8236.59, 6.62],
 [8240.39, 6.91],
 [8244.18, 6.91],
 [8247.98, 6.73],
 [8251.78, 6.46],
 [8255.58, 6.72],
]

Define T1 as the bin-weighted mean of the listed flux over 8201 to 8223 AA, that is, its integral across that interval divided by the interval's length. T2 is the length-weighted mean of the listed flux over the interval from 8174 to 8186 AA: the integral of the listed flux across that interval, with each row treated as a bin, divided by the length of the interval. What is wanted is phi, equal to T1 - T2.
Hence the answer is 0.04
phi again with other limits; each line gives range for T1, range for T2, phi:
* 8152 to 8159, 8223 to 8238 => 0.28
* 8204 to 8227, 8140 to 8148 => -0.22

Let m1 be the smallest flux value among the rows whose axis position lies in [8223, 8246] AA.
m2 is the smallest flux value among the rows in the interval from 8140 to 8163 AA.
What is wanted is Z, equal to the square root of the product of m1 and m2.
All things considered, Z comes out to 6.33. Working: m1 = 6.42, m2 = 6.25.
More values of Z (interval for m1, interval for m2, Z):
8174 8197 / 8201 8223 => 6.03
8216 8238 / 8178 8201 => 6.02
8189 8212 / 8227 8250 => 6.25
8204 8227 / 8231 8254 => 6.43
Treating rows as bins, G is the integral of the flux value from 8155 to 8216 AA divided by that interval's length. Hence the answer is 6.61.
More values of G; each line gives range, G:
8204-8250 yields 6.70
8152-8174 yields 6.99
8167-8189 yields 6.57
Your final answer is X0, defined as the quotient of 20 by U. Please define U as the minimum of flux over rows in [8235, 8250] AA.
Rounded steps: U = 6.62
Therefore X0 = 3.02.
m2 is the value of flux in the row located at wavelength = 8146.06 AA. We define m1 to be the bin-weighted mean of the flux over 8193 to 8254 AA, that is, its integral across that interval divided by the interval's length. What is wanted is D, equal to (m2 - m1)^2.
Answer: 0.15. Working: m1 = 6.64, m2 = 6.25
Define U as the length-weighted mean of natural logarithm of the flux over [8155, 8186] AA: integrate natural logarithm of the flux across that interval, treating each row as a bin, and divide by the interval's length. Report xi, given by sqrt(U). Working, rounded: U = 1.921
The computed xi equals 1.39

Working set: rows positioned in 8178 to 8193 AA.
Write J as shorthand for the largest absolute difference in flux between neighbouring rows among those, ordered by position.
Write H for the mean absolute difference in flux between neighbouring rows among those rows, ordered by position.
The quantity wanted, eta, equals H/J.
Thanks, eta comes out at 0.64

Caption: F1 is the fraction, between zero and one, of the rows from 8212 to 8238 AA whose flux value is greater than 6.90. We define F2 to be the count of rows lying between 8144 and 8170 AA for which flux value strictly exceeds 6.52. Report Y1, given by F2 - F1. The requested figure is 5.9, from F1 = 0.14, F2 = 6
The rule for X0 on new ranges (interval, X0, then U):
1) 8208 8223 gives 3.09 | 6.48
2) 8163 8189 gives 3.55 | 5.64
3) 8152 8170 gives 2.93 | 6.82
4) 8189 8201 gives 3.29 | 6.08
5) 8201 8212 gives 3.10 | 6.45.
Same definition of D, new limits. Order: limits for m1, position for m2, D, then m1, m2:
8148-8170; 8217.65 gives 0.13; 7.03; 6.67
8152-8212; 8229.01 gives 0.26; 6.62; 7.13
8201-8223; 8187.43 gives 0.97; 6.63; 5.64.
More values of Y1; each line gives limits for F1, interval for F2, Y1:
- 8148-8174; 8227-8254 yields 4.3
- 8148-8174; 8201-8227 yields 4.3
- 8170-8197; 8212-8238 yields 4.9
